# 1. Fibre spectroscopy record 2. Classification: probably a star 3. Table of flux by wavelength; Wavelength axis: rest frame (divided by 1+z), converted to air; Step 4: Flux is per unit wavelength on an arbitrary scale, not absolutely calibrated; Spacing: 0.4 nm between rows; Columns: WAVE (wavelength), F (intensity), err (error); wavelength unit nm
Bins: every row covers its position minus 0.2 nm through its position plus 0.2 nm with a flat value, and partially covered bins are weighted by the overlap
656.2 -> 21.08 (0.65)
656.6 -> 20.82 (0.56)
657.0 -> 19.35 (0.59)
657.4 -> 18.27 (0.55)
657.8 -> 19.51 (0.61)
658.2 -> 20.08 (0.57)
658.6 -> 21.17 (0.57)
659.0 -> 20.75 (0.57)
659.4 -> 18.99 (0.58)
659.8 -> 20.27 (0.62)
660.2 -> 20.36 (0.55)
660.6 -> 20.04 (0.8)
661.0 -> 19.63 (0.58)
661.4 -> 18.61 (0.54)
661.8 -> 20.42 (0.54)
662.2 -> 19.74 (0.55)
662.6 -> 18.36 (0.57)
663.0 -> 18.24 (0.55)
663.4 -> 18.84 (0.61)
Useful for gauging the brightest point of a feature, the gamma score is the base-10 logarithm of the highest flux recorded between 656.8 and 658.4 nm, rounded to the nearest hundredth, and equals 1.30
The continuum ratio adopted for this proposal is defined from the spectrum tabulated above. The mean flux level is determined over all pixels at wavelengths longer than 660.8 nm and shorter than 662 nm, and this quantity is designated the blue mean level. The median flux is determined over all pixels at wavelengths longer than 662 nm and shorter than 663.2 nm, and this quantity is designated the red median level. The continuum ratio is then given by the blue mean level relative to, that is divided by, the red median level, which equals 1.06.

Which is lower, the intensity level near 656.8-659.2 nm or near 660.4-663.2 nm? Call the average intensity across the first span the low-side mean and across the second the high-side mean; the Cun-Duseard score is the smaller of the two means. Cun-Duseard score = 19.3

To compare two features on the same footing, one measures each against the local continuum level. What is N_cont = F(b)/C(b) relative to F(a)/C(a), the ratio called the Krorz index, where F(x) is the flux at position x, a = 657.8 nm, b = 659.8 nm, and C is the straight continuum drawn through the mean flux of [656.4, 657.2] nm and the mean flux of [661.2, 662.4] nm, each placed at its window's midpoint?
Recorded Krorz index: 1.05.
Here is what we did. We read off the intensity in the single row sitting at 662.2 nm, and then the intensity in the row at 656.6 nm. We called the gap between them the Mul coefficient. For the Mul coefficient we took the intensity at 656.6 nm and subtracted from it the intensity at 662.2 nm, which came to 1.1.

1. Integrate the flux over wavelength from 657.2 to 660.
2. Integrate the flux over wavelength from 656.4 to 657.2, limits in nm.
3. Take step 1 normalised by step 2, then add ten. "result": 13.5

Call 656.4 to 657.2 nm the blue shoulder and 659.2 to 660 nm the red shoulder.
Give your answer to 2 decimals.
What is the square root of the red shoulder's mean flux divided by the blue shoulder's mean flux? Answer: 0.99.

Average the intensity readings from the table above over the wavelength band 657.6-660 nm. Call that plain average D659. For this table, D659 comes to 20.1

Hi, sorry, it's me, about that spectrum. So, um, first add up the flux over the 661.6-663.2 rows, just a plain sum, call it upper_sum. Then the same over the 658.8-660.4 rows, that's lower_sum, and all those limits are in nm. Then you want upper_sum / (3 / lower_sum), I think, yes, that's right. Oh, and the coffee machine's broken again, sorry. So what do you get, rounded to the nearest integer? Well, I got 2056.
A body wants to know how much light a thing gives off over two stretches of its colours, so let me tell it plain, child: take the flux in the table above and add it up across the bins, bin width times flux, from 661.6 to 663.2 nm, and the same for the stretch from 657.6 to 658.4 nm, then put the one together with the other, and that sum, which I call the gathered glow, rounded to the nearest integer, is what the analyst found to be 47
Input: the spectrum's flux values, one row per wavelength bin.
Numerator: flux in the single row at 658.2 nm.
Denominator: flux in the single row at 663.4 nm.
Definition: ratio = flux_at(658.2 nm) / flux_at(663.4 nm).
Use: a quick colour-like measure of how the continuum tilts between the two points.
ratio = 1.07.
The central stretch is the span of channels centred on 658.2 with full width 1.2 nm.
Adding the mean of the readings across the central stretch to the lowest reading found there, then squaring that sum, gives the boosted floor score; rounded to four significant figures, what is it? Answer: 1581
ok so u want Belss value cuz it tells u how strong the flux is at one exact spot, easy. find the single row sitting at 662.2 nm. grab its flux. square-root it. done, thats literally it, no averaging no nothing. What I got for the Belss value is 4.44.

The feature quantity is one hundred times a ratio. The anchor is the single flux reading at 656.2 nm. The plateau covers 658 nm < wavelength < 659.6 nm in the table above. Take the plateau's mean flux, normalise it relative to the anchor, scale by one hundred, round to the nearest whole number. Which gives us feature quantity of 96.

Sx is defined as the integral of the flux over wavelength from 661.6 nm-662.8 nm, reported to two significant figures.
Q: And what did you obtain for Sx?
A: 23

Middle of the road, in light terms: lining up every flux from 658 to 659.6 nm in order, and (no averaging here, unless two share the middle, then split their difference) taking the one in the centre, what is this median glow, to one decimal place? 20.4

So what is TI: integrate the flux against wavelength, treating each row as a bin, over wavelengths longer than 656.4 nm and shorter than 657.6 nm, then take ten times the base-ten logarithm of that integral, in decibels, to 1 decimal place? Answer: 13.7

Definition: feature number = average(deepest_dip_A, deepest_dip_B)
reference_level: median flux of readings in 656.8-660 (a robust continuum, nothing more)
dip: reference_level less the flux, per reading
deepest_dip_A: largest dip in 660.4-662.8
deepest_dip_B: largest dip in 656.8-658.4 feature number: 1.48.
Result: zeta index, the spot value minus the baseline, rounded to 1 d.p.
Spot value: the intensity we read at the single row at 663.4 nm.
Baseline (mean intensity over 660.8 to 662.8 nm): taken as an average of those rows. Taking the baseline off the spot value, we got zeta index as -0.5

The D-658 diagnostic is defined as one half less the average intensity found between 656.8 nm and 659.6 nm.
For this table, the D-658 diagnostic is -19.2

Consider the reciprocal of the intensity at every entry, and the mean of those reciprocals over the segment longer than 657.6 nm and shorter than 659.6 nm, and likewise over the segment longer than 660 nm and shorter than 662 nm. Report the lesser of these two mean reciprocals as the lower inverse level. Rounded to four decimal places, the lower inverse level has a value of 0.0498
